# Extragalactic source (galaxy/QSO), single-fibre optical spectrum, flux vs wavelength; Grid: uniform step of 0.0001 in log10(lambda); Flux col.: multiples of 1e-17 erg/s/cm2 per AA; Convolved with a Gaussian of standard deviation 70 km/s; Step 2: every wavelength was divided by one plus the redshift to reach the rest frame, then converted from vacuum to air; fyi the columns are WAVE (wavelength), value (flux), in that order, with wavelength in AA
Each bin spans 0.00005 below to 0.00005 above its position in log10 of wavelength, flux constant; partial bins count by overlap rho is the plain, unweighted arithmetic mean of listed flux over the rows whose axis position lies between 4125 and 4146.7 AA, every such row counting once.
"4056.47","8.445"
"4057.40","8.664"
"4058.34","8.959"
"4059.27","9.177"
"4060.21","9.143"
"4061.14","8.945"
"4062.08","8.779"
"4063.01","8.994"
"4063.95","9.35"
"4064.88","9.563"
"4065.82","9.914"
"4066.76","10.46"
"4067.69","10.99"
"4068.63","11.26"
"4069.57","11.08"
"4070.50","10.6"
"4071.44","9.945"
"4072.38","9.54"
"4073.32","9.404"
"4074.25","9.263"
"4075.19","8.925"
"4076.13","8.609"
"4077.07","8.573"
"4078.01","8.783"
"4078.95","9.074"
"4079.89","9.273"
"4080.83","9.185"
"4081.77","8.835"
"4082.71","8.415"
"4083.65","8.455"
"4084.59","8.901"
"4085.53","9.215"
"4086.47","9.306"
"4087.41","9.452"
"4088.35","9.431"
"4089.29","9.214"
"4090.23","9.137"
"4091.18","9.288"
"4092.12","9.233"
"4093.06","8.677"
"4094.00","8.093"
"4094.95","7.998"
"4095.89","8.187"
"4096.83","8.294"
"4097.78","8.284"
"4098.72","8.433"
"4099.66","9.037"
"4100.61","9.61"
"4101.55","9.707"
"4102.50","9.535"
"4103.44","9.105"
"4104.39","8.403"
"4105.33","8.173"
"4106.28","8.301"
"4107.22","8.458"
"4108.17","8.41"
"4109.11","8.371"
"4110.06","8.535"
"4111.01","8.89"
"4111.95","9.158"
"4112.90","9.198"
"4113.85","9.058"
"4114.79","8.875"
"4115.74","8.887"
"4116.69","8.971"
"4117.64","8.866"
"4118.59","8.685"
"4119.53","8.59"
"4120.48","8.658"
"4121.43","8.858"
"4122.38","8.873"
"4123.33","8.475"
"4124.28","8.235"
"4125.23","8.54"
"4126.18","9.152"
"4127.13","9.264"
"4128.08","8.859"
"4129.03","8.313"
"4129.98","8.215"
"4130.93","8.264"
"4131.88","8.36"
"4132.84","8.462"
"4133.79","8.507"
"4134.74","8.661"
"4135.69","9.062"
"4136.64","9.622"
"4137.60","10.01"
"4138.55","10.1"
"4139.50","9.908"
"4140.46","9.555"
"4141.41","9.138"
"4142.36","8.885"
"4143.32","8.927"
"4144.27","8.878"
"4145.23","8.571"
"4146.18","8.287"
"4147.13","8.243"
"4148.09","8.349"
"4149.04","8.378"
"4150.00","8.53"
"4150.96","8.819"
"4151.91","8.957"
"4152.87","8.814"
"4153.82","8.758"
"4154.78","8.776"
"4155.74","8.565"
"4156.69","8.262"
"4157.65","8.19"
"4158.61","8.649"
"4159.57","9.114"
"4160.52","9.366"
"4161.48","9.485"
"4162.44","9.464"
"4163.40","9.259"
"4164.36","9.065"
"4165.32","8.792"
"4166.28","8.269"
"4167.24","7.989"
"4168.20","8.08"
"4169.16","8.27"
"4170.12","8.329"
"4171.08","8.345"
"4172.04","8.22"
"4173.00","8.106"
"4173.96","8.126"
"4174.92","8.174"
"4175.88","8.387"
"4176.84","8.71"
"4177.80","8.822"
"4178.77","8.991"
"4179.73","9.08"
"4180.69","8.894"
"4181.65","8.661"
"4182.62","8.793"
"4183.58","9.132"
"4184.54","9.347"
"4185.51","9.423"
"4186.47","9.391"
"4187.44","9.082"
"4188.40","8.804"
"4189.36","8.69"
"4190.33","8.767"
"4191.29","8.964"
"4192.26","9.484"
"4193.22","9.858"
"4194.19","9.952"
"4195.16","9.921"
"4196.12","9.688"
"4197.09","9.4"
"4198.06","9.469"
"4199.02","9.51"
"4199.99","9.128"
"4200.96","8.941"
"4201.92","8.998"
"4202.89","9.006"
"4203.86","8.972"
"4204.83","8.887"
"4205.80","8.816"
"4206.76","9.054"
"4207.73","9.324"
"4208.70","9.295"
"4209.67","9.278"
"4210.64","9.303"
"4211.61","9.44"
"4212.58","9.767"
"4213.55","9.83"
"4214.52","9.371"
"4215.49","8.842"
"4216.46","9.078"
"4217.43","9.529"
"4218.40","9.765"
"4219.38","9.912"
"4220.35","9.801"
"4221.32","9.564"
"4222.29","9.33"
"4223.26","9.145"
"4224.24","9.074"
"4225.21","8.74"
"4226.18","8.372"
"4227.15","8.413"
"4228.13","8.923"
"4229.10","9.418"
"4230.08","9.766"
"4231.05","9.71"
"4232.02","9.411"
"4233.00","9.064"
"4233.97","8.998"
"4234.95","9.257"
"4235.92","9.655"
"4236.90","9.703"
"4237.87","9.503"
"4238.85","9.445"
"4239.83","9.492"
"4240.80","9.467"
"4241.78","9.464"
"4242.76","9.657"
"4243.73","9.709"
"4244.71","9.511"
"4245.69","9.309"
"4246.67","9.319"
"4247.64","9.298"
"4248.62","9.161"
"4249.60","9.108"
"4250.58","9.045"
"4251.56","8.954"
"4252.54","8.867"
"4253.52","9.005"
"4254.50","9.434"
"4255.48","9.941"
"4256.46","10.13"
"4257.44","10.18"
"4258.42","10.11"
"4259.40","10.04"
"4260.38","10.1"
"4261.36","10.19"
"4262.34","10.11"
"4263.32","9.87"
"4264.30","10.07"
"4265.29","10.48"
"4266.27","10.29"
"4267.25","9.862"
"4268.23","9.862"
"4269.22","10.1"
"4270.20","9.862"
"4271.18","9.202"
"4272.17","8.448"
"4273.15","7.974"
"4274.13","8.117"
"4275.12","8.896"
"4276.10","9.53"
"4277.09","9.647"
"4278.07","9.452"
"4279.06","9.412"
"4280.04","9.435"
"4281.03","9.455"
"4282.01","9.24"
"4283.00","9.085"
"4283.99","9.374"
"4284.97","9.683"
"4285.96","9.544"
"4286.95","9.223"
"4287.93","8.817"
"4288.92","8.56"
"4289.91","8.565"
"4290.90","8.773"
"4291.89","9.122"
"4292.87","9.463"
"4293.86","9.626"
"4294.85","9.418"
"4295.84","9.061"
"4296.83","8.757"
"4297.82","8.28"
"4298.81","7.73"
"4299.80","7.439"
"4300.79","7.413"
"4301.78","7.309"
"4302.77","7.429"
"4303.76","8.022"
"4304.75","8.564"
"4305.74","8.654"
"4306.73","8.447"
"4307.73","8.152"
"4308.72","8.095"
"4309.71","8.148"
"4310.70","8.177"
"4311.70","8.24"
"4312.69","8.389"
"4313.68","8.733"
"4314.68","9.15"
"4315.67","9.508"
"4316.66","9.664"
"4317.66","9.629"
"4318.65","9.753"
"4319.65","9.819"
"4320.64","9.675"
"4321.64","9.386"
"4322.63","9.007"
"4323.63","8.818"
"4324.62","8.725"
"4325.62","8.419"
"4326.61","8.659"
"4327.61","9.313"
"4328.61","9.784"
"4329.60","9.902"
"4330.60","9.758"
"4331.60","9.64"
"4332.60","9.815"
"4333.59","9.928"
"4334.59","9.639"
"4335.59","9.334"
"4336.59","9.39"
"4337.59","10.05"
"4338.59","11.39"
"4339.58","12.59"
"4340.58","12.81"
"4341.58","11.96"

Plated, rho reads 8.9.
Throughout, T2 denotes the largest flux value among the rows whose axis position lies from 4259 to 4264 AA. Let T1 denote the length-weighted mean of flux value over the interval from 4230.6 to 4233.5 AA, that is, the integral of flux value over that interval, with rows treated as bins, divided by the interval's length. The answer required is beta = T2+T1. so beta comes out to 19.6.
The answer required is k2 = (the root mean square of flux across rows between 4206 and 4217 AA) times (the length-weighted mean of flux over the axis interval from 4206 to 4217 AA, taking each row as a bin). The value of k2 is 86.9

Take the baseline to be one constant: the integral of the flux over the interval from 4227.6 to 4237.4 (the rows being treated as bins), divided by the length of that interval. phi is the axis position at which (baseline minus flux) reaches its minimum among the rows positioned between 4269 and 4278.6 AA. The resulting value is 4269.22 AA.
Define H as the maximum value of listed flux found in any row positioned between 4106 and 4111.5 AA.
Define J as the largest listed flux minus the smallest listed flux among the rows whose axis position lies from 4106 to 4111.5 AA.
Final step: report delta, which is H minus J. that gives 8.30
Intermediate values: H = 8.89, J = 0.6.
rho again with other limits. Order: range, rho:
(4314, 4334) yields 9.4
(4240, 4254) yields 9.3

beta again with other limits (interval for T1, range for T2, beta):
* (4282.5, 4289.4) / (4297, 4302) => 17.5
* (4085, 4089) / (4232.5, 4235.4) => 18.6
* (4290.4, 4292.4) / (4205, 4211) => 18.3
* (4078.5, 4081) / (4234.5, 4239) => 18.9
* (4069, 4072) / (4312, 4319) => 20.3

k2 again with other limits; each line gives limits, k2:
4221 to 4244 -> 86.6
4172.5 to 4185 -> 76.0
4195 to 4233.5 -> 86.2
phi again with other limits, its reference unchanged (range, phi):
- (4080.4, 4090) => 4087.41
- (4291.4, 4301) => 4293.86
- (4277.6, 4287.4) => 4284.97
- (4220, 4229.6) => 4220.35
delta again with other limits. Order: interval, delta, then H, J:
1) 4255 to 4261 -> 9.94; 10.18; 0.2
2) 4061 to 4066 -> 8.78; 9.914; 1.1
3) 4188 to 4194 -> 8.69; 9.858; 1.2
